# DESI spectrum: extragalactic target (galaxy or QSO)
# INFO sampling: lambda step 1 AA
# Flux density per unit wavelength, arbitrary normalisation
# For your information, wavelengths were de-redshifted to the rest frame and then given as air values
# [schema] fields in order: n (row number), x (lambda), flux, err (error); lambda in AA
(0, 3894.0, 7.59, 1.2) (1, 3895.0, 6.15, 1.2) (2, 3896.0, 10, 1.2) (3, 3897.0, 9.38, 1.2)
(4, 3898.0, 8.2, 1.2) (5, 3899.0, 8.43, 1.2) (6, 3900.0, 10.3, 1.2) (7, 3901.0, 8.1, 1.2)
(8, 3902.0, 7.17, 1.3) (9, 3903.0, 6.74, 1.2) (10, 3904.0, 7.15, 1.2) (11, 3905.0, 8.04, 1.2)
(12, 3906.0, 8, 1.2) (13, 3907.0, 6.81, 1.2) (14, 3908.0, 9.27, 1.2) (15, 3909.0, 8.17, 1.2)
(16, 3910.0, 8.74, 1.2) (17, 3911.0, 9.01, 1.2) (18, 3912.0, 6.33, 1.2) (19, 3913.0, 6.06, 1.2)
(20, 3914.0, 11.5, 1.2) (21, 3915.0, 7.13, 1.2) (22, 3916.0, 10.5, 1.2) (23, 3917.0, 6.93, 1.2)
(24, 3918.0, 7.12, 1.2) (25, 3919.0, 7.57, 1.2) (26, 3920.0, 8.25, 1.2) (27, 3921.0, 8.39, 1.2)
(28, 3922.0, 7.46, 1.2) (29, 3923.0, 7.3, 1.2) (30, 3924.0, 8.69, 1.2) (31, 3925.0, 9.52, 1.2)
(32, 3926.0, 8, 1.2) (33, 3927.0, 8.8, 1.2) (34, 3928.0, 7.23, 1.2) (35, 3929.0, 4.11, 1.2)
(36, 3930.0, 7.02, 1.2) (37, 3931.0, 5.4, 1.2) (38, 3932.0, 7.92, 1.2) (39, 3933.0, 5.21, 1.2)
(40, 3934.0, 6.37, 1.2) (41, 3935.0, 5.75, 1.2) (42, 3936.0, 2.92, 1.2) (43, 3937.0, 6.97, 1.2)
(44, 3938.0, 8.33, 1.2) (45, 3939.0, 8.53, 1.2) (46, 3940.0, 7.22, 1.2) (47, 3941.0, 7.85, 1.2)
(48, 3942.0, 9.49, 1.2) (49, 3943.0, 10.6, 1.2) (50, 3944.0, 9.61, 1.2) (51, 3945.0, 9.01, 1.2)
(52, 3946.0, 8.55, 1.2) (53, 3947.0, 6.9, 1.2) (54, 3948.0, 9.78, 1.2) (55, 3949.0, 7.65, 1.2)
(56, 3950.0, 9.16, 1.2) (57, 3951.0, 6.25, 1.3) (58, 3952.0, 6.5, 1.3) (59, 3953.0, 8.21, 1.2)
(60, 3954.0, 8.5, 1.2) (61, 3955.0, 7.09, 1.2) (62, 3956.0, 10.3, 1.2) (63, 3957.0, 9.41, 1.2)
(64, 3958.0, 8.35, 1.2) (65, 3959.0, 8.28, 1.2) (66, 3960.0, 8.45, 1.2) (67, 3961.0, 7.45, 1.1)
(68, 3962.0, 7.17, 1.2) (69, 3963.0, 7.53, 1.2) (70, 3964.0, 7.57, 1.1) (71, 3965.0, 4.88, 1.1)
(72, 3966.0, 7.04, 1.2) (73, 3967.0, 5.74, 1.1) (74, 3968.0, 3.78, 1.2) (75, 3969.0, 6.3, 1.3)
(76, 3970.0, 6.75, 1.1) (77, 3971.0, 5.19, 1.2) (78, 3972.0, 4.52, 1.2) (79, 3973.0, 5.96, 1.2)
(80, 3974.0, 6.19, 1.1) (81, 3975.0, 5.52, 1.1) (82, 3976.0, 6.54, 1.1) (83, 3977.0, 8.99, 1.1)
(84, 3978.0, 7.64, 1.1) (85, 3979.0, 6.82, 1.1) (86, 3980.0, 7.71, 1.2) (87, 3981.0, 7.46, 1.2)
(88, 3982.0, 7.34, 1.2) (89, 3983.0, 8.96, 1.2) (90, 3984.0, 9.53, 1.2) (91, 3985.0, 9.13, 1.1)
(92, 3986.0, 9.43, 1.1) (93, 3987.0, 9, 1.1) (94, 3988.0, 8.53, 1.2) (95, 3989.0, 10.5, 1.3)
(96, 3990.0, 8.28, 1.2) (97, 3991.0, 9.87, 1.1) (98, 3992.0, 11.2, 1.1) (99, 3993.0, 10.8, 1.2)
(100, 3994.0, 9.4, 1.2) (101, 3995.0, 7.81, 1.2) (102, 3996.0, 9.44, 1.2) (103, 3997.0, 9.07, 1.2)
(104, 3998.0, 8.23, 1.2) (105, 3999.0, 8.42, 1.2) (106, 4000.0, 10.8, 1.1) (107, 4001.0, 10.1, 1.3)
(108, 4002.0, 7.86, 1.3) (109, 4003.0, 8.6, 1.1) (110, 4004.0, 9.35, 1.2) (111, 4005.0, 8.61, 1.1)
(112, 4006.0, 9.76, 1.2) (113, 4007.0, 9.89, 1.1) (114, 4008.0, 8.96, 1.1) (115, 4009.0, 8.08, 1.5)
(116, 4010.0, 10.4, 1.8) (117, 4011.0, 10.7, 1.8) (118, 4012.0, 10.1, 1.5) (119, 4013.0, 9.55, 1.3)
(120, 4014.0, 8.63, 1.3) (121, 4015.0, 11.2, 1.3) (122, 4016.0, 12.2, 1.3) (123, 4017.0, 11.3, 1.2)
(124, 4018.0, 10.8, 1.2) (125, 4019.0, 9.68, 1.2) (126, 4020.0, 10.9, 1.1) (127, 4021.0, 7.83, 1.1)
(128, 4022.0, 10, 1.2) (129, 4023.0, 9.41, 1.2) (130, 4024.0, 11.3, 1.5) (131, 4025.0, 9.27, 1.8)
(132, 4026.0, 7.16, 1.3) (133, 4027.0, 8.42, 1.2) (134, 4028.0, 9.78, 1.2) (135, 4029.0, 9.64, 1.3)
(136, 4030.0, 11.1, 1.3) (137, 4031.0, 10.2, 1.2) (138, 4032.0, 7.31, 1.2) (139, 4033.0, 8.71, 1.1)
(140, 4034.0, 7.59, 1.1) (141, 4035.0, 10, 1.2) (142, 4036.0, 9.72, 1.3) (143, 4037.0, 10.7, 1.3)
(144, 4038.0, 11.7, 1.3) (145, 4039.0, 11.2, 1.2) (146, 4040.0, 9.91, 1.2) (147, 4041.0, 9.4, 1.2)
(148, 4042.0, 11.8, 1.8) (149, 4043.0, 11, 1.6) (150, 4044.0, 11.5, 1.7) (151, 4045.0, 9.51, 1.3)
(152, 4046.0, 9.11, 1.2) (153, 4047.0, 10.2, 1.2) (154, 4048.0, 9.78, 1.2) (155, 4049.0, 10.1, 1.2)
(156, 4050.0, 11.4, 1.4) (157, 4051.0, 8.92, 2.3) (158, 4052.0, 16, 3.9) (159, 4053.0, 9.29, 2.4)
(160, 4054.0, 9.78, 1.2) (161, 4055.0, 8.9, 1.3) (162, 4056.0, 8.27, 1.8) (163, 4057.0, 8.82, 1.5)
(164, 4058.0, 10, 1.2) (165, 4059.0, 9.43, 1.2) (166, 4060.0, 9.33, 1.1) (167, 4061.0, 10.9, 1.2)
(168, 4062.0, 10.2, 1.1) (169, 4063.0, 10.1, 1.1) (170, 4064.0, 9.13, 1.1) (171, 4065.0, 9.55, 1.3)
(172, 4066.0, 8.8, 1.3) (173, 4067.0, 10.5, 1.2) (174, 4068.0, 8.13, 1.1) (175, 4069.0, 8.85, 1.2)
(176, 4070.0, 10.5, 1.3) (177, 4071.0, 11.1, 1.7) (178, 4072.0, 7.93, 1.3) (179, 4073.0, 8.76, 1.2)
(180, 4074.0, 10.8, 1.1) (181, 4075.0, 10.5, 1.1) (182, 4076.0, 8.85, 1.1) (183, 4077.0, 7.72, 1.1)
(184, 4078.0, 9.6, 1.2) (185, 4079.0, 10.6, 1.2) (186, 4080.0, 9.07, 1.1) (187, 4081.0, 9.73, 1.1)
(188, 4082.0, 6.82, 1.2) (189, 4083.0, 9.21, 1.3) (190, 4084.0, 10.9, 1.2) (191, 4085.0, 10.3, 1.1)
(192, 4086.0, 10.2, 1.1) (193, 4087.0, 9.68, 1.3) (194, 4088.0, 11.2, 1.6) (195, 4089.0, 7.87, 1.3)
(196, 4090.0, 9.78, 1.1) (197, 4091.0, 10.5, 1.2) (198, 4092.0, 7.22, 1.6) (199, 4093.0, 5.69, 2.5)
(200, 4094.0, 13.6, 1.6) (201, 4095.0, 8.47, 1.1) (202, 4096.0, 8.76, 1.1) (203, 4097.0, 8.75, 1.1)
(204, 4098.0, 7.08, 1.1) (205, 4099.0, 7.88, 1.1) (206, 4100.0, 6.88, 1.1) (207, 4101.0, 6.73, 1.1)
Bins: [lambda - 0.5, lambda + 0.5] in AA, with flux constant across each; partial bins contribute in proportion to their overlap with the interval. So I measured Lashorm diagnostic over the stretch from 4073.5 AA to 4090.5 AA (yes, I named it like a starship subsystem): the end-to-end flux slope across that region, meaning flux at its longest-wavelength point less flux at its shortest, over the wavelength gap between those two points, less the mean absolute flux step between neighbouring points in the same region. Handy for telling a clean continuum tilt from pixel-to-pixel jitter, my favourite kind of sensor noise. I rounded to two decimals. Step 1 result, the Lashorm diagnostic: -1.51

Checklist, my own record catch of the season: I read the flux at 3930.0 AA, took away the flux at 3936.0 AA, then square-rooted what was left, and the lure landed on 2.0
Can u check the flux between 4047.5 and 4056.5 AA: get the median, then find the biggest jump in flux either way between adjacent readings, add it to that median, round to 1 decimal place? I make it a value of 16.9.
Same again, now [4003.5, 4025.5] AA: 12.9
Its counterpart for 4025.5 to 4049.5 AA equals 12.7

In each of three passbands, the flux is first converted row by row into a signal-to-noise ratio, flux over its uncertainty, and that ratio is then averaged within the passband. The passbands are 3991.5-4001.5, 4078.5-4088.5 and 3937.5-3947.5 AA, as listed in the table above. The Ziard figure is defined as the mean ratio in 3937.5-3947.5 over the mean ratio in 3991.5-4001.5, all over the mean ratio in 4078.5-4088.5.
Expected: 0.11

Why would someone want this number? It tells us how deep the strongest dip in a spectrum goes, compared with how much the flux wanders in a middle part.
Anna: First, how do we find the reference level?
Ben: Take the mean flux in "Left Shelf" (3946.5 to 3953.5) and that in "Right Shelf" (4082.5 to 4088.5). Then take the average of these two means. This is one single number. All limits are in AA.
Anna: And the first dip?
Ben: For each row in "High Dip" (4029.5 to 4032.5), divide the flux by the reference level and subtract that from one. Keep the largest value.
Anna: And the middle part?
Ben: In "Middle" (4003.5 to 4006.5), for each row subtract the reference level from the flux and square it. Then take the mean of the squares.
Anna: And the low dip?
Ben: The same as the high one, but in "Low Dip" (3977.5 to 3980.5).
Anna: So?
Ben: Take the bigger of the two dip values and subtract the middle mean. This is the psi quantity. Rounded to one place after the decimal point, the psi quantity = 0.0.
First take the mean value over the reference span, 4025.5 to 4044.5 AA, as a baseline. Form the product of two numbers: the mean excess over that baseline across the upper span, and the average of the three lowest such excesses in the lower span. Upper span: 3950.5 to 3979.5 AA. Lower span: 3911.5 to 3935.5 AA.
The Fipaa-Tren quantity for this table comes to 14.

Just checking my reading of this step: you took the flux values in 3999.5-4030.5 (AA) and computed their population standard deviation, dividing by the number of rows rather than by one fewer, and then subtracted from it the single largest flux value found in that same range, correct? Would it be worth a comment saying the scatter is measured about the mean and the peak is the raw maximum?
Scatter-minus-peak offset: -11.0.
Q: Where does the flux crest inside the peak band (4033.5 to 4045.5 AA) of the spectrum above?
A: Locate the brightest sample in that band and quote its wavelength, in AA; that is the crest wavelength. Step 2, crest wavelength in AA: 4042.0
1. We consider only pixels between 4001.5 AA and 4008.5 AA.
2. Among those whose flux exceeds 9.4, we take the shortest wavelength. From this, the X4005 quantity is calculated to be 4006.0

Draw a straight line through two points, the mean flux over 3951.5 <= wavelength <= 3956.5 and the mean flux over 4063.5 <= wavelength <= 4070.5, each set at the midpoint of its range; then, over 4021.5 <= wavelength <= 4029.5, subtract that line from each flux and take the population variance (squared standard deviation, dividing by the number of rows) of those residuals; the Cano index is 1.3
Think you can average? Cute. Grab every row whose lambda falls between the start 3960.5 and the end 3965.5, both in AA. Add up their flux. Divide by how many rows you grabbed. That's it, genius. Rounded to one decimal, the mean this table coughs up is 6.9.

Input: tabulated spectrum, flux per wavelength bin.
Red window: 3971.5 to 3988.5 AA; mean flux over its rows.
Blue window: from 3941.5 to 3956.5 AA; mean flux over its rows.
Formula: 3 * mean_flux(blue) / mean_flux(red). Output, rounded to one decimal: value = 3.4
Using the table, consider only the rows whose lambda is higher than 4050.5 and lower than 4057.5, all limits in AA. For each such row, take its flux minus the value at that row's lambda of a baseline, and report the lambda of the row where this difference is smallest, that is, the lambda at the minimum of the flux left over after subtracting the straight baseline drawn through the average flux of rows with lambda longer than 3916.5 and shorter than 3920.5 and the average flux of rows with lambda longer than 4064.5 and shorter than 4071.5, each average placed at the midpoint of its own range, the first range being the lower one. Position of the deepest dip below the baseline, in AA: 4056.0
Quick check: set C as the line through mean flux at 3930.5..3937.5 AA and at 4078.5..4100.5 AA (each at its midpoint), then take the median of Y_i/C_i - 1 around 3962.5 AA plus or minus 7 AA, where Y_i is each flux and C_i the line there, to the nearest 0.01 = 0.17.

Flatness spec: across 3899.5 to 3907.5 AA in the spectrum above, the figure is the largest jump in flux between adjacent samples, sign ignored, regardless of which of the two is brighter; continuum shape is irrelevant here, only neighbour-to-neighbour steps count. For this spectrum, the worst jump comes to 2.2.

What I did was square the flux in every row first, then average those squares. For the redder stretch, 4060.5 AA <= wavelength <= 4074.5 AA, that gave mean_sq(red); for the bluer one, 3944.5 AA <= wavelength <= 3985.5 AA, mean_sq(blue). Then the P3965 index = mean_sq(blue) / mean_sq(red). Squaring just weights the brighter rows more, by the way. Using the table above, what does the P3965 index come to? 0.61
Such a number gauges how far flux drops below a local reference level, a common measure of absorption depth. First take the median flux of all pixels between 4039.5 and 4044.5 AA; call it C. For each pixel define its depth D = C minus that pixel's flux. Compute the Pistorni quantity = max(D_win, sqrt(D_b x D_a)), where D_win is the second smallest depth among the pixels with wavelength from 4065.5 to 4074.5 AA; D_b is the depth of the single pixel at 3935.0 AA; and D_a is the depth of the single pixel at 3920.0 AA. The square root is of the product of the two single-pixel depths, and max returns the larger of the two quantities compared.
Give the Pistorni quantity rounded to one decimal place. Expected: 3.8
